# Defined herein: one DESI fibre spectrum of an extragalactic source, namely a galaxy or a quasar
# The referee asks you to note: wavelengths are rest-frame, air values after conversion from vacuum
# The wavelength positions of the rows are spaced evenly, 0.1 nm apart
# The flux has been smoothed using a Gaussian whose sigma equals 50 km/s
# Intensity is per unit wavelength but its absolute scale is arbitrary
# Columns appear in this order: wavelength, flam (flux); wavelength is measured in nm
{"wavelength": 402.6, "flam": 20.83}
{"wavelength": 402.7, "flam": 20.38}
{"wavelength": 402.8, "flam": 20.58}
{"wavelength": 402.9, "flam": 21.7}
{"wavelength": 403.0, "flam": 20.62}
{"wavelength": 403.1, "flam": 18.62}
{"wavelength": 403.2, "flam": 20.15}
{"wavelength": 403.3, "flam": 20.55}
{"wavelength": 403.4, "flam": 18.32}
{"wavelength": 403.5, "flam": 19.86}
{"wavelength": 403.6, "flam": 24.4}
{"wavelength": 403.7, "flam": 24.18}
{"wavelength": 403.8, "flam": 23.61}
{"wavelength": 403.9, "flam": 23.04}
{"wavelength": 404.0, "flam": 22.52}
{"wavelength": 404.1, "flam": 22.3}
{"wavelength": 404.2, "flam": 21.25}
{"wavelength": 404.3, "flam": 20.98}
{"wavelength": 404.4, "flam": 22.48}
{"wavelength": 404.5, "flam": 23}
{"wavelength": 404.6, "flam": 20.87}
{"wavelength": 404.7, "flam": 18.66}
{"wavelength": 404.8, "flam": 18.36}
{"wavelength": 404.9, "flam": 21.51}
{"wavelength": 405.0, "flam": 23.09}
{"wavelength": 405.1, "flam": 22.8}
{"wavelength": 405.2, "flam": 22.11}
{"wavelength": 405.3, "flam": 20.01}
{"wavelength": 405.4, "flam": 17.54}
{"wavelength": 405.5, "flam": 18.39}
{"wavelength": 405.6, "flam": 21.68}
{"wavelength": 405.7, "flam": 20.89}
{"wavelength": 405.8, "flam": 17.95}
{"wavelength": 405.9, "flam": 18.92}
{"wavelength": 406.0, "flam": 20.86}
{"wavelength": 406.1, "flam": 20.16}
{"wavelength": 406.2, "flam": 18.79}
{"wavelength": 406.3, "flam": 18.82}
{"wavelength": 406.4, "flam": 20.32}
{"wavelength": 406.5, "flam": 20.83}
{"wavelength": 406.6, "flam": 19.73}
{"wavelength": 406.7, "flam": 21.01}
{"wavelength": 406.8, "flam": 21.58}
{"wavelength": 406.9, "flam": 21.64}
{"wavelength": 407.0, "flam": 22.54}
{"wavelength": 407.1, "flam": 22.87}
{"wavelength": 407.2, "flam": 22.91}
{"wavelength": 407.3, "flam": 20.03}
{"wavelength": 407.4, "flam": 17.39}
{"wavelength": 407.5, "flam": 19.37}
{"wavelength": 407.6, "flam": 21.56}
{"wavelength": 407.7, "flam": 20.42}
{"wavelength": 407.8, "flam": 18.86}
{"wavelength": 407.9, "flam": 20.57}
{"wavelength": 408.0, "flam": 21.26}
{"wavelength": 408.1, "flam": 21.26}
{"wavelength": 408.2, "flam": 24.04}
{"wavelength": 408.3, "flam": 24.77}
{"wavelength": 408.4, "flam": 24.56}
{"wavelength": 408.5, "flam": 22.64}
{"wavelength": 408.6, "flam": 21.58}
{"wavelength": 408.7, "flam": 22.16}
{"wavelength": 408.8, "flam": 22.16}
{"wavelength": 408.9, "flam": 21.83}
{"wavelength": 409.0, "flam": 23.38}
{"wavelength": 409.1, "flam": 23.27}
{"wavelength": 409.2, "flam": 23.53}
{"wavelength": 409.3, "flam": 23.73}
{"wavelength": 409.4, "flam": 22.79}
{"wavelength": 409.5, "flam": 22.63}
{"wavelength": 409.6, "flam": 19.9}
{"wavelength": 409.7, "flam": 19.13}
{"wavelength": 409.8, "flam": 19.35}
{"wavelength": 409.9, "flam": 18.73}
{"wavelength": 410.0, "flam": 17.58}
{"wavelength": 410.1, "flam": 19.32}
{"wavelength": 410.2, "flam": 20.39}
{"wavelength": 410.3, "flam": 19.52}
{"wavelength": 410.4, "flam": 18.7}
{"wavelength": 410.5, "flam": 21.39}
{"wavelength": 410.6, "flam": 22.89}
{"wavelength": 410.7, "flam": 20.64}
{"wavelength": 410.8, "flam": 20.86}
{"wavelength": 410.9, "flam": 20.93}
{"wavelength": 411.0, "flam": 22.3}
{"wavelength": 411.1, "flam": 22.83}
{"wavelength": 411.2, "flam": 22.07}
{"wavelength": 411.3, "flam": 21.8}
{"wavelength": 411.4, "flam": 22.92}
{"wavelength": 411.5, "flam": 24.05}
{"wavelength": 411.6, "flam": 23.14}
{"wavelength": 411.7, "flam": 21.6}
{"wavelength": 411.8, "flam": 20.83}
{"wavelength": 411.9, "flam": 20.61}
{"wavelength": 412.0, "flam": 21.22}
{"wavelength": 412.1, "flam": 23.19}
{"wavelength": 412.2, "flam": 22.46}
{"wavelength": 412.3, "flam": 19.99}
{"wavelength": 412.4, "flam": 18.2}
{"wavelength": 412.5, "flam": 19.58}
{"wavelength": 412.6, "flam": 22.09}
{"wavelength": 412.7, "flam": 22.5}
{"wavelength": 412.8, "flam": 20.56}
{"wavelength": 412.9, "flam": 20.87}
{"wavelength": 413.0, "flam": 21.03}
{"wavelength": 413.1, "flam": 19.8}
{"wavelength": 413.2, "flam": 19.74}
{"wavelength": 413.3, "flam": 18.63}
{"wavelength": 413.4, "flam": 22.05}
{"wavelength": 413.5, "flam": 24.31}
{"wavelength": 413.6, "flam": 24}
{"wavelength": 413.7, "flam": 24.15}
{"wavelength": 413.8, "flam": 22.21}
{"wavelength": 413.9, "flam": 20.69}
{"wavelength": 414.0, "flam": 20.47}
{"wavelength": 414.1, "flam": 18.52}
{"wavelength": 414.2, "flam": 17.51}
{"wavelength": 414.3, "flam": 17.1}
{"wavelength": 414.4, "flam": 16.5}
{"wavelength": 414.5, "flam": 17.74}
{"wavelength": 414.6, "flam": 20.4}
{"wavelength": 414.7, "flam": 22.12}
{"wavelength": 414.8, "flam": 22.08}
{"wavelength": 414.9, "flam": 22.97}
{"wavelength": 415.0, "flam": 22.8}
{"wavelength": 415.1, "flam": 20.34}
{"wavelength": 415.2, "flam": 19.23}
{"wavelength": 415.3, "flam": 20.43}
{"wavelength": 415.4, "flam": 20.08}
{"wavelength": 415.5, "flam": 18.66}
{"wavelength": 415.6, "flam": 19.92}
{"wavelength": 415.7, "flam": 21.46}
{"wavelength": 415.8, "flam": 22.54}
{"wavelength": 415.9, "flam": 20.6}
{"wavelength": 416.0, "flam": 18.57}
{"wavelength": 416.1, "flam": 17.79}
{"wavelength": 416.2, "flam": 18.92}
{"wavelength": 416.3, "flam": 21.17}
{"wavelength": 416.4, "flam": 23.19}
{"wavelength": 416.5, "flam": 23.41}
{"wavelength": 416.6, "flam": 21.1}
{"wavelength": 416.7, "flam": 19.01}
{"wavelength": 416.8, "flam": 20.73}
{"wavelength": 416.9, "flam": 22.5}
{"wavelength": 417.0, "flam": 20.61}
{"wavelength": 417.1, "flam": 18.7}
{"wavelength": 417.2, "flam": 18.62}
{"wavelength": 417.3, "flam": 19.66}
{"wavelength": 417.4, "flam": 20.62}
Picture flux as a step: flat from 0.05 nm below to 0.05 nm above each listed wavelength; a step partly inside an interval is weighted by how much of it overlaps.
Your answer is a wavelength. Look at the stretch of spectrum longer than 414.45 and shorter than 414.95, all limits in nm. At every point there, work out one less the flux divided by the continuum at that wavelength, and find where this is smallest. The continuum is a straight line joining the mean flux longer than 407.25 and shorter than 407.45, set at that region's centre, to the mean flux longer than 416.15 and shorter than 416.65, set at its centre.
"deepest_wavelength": 414.9 nm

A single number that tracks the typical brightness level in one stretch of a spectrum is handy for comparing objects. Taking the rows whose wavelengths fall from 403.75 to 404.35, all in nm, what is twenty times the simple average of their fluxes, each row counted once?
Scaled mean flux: 446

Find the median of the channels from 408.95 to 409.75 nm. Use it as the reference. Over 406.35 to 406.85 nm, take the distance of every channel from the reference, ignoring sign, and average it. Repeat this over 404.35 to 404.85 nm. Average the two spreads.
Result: 2.3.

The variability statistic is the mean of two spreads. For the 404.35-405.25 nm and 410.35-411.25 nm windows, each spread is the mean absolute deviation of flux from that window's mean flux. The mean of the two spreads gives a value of 1.21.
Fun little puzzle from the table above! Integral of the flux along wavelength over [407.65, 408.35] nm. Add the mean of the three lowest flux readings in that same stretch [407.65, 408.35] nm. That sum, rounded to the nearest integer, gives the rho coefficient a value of 35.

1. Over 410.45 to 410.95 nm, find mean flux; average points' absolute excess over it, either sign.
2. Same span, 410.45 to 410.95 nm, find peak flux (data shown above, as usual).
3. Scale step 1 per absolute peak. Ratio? 0.028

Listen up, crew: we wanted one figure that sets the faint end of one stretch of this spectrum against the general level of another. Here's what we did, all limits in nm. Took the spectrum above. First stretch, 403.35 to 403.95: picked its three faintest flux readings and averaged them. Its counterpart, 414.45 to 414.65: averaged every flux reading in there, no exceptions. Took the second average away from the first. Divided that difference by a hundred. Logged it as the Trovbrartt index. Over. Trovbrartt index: 0.01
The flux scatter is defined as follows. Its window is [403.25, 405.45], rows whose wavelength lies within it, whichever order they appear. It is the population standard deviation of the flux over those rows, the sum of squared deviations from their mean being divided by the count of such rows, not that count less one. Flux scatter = 1.9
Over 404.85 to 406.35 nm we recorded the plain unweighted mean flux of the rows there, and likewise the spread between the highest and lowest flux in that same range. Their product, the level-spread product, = 112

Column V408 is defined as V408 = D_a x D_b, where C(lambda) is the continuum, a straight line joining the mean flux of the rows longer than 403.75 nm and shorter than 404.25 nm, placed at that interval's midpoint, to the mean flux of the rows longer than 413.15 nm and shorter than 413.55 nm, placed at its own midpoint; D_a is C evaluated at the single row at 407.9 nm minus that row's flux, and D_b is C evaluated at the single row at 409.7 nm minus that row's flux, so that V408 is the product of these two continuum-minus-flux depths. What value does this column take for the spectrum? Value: 3.6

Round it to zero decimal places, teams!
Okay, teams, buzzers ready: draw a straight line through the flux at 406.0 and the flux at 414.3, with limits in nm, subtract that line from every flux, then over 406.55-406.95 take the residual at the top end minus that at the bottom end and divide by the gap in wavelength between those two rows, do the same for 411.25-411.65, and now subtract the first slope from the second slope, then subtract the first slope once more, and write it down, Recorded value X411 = -9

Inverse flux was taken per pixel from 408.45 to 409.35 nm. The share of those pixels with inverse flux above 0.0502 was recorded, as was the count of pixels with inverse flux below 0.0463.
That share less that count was -8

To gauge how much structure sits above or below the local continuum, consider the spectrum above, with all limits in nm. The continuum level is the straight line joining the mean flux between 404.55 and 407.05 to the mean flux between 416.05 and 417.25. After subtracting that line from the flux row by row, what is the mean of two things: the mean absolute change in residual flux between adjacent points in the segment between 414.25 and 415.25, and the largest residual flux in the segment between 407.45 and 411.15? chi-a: 2.80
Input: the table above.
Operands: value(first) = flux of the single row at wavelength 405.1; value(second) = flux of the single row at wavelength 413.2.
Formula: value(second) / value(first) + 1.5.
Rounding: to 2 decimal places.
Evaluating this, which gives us 2.37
